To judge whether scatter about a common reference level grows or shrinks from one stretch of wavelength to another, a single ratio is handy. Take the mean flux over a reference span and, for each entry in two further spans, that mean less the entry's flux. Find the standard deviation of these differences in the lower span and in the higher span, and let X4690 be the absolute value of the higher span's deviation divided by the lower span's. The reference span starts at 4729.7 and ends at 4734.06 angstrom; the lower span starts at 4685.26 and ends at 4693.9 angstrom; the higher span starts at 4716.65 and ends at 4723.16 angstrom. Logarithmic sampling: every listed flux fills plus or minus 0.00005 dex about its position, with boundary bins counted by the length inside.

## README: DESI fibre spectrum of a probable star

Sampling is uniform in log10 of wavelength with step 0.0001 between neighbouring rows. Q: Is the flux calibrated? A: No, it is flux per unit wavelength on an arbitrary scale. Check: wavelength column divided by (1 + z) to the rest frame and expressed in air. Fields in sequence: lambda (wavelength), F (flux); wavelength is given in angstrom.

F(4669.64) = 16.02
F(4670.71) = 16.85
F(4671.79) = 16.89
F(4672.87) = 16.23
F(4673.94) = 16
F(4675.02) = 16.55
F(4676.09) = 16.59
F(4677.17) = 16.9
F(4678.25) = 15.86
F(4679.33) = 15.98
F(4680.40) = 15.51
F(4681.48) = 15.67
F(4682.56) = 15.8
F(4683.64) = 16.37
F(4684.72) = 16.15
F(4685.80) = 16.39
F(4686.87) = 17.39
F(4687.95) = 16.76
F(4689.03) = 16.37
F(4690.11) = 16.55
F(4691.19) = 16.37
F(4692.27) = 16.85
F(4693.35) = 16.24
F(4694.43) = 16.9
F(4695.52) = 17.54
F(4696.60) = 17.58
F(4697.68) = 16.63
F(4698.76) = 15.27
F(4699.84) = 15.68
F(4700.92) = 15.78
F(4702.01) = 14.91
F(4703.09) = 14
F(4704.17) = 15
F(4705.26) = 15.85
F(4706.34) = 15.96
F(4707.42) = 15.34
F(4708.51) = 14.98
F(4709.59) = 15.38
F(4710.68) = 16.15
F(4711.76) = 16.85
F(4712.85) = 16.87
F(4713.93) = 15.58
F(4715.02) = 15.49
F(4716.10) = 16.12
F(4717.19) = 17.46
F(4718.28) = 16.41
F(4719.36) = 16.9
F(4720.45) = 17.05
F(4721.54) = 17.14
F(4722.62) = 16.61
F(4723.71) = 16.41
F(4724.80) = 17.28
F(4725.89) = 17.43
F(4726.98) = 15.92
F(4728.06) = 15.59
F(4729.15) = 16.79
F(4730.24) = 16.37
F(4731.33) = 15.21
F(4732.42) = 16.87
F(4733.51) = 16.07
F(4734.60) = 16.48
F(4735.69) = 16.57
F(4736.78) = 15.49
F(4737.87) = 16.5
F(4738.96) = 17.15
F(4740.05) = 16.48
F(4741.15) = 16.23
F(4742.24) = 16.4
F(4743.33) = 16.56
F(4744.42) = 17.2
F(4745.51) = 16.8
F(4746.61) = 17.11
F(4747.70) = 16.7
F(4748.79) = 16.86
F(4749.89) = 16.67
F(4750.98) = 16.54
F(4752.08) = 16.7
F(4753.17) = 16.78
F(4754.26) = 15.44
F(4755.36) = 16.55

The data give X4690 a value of 1.0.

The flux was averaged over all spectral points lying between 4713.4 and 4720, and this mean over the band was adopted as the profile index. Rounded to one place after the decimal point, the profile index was 16.3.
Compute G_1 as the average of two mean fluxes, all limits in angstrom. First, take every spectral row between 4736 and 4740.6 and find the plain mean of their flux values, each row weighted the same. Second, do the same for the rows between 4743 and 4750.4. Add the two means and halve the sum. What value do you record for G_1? 16.6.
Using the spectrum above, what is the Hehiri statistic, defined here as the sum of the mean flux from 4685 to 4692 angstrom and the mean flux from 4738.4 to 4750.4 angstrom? 33.4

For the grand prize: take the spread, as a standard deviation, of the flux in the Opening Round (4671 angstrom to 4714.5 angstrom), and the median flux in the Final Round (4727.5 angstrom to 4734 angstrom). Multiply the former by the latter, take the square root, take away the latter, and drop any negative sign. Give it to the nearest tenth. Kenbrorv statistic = 12.7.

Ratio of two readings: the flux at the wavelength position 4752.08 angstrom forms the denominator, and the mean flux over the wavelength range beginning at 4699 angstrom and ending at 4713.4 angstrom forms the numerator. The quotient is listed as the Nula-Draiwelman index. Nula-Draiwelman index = 0.934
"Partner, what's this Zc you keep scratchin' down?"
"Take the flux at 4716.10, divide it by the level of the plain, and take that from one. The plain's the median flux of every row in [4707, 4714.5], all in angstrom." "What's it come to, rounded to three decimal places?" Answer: -0.035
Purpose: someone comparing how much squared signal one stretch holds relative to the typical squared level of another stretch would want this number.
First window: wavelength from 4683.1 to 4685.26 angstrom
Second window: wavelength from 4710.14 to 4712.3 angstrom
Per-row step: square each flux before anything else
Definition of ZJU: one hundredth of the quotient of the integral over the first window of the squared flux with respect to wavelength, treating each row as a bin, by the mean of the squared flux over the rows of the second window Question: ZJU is 0.0209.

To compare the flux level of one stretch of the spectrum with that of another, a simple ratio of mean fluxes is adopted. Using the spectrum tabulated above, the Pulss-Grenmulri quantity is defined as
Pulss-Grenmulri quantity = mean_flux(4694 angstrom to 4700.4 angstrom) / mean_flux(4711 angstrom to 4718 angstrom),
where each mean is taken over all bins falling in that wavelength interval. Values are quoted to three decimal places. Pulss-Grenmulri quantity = 1.013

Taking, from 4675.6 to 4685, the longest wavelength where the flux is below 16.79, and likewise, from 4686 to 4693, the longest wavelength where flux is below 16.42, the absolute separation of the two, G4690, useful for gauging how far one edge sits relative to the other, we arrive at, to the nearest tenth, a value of 6.5 angstrom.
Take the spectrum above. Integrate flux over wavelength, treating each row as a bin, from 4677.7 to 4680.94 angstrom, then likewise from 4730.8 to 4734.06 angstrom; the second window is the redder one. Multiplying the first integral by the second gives 2677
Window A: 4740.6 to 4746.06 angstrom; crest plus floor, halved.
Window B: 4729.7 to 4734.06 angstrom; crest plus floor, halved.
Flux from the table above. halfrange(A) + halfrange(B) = 32.8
